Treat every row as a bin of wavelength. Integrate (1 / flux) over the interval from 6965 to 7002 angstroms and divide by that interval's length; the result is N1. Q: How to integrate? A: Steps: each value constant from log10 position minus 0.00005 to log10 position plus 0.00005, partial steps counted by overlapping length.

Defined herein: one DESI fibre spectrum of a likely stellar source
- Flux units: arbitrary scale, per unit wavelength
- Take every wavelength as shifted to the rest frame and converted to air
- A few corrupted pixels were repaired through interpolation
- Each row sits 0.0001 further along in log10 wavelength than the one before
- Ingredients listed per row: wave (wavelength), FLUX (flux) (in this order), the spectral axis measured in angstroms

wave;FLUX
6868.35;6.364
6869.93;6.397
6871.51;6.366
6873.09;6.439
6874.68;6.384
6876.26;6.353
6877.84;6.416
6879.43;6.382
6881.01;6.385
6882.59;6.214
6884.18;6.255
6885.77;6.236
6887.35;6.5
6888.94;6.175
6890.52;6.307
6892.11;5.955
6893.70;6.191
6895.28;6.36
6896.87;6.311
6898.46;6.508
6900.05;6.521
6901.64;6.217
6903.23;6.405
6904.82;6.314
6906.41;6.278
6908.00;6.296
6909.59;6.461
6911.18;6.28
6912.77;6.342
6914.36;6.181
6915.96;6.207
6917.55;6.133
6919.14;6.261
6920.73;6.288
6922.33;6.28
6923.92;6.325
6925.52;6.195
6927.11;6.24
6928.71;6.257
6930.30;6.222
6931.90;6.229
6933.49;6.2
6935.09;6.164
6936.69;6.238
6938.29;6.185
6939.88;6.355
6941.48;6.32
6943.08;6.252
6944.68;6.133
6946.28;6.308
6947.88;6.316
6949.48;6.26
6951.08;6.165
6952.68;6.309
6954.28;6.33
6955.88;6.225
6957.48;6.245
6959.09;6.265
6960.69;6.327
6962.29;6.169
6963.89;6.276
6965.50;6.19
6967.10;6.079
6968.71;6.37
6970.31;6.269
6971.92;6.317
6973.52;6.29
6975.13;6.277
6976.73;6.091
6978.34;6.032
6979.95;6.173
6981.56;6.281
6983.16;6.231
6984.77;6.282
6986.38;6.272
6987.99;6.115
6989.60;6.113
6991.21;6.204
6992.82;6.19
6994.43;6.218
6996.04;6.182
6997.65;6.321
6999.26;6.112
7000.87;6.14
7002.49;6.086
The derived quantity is 0.161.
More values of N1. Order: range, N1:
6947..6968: 0.160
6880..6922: 0.159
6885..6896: 0.160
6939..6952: 0.160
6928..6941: 0.161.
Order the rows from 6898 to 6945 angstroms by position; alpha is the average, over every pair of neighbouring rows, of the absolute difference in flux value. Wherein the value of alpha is 0.081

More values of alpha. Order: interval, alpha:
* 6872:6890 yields 0.101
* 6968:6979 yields 0.072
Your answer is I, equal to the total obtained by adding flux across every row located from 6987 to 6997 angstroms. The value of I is 37.0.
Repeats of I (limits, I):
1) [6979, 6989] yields 37.4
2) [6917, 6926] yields 37.5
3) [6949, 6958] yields 37.5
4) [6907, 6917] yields 37.8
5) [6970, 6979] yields 37.3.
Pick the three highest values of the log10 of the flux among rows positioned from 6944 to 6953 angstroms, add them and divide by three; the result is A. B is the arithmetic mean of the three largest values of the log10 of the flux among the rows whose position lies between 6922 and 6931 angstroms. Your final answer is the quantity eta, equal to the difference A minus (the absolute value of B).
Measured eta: 0.002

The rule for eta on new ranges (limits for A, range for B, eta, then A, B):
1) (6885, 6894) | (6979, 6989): 0.005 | 0.803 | 0.798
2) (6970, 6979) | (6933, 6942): -0.001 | 0.799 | 0.800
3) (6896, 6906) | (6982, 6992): 0.015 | 0.811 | 0.797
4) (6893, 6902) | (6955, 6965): 0.012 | 0.810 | 0.799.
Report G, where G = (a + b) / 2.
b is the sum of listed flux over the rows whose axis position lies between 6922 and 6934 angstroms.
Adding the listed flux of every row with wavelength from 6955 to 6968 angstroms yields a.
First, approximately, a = 49.8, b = 49.9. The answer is 49.9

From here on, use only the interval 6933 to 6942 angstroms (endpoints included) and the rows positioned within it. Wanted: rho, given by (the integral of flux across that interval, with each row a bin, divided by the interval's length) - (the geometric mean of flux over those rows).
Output -0.002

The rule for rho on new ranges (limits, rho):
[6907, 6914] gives -0.006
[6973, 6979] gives -0.002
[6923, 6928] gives -0.001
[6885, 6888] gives 0.008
